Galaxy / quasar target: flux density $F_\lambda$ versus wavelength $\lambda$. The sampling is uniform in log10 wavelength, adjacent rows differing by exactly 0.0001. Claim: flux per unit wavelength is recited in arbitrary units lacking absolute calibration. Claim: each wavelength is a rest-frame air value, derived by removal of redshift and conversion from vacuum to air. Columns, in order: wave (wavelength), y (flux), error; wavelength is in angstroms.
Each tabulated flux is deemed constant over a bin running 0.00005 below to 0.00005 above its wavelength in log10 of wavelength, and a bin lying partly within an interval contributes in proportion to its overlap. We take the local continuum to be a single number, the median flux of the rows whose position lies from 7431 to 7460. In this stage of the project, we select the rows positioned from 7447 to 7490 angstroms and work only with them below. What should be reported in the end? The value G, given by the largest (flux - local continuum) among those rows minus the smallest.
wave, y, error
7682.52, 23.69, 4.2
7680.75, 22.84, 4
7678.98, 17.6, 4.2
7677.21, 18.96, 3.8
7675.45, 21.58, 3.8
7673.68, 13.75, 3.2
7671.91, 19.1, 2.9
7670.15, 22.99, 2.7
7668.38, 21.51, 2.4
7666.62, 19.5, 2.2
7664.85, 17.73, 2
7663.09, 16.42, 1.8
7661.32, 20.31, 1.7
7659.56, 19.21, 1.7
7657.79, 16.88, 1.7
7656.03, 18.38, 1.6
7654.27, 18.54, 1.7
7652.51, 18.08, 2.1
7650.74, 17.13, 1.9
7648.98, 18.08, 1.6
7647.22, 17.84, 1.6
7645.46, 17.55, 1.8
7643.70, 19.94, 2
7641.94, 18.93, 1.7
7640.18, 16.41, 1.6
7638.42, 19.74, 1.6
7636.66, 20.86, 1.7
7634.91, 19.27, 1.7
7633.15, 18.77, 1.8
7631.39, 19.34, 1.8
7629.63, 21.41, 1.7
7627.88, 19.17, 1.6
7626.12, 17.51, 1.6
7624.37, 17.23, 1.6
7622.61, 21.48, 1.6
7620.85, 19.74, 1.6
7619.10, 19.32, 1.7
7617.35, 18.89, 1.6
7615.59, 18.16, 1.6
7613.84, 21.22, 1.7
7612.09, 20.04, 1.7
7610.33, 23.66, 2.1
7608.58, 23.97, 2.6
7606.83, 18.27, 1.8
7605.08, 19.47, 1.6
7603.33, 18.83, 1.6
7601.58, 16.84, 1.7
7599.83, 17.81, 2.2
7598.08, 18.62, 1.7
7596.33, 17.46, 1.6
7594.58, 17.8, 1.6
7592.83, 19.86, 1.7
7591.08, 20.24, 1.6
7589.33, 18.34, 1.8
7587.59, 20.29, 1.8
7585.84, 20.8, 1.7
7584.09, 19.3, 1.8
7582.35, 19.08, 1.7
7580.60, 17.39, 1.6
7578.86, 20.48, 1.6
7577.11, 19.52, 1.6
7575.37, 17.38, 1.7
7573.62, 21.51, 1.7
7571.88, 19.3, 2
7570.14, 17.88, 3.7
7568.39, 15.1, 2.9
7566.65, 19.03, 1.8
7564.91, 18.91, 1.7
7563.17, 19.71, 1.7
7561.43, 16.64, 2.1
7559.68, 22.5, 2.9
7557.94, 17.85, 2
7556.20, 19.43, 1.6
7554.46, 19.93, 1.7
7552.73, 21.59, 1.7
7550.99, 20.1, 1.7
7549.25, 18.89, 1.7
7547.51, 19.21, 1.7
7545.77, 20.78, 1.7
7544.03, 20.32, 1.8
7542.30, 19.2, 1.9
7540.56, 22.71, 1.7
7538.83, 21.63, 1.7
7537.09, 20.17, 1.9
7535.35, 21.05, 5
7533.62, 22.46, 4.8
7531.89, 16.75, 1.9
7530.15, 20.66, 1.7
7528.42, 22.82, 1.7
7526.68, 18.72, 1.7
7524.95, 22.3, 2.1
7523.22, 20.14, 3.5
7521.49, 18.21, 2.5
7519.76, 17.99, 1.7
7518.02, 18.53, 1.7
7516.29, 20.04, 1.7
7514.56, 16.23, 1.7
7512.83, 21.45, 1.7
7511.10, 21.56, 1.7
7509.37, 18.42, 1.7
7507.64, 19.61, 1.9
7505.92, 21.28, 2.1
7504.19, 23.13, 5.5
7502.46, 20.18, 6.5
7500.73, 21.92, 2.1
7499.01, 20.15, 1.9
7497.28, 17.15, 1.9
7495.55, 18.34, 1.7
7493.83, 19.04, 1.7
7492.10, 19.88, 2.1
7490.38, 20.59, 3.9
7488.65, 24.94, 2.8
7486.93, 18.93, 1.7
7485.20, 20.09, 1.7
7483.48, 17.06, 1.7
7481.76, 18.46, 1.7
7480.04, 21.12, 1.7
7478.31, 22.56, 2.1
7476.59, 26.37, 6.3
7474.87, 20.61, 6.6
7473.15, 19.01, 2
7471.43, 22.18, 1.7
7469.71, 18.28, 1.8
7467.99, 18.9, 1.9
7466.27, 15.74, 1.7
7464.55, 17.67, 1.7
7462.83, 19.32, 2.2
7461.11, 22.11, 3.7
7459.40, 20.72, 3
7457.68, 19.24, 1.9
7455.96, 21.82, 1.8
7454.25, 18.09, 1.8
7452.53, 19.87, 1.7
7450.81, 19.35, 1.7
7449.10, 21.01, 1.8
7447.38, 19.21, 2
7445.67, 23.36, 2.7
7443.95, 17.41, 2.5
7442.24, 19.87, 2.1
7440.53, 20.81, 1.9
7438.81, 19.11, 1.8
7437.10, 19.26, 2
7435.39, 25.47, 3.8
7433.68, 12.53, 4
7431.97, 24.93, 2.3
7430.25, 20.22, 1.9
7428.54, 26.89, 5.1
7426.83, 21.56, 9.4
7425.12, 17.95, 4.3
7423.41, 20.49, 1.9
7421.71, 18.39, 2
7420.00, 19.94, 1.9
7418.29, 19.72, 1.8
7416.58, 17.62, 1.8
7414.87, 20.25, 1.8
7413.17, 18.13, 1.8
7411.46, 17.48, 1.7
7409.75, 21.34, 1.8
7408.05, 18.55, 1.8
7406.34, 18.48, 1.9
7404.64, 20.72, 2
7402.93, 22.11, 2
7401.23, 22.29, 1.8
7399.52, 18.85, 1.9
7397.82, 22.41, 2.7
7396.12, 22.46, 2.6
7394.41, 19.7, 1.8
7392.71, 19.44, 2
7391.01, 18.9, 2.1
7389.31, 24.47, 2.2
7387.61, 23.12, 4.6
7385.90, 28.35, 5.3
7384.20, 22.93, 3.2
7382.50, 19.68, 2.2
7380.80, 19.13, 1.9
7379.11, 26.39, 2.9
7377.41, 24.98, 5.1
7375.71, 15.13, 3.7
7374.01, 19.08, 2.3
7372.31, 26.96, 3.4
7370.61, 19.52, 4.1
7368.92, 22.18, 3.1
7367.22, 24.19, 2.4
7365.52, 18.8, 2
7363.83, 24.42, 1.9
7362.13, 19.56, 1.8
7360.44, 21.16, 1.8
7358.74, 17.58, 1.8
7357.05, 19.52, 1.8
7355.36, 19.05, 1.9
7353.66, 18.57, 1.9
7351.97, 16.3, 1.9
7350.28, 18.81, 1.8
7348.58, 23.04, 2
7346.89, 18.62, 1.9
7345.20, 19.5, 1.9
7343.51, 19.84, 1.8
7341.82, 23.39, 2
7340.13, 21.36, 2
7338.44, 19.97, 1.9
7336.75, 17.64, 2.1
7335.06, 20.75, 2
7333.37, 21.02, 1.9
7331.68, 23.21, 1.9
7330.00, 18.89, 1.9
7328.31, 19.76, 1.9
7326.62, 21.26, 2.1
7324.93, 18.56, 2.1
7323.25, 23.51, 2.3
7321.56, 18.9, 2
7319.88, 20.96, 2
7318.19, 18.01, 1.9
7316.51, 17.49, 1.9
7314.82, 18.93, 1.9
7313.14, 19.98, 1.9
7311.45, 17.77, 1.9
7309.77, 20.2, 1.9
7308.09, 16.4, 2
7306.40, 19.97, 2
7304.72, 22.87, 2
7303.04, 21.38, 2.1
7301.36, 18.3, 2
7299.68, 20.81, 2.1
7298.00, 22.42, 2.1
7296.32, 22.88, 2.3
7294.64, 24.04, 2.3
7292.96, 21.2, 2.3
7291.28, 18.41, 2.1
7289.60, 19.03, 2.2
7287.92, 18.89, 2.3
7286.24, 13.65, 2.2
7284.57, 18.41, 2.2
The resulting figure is 10.6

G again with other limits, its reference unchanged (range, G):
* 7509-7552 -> 6.6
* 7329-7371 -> 8.1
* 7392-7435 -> 14.4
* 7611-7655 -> 5.1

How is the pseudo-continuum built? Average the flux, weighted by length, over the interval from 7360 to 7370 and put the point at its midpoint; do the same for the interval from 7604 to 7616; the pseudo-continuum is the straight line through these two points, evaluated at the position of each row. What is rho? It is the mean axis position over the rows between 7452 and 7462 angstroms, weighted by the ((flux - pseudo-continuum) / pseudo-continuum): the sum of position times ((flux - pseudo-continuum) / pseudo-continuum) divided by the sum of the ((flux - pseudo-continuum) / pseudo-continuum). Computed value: 7454.5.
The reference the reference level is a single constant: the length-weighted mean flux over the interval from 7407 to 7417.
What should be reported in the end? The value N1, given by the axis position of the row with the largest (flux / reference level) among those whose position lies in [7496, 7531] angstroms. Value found 7504.19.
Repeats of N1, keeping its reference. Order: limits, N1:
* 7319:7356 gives 7323.25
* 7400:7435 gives 7428.54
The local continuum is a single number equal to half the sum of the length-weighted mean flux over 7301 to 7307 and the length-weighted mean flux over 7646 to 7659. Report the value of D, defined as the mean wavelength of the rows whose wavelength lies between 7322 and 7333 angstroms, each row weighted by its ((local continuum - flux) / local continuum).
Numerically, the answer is 7327.3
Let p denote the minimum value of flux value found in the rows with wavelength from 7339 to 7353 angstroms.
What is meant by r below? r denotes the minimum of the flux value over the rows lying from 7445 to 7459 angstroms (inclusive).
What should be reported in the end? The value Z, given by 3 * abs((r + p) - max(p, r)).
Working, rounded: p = 16.3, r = 18.09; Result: 48.9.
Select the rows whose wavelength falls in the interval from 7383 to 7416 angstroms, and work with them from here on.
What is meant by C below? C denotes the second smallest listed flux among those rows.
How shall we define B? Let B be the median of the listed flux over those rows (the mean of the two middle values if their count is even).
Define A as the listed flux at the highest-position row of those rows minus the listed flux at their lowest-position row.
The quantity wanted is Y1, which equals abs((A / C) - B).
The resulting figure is 20.9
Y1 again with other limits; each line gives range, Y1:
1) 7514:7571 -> 19.6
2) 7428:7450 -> 20.6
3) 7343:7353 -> 19.3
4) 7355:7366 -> 19.5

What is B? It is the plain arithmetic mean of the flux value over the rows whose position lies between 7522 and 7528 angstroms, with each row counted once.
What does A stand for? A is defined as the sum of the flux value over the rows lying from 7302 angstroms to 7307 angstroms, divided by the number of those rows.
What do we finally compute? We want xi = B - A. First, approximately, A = 21.41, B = 20.4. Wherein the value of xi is -1.0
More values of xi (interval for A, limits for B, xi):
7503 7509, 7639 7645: -2.9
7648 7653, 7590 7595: 1.5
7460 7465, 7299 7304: 0.5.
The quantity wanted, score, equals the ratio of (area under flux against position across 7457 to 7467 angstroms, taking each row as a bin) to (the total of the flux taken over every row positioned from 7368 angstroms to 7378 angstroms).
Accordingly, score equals 1.50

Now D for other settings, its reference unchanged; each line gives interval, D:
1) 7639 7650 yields 7644.3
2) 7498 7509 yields 7503.2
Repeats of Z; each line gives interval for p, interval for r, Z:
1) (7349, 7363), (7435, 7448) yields 48.9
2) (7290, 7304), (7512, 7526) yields 48.7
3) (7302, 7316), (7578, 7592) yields 49.2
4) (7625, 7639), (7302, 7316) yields 49.2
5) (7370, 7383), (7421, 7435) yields 37.6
